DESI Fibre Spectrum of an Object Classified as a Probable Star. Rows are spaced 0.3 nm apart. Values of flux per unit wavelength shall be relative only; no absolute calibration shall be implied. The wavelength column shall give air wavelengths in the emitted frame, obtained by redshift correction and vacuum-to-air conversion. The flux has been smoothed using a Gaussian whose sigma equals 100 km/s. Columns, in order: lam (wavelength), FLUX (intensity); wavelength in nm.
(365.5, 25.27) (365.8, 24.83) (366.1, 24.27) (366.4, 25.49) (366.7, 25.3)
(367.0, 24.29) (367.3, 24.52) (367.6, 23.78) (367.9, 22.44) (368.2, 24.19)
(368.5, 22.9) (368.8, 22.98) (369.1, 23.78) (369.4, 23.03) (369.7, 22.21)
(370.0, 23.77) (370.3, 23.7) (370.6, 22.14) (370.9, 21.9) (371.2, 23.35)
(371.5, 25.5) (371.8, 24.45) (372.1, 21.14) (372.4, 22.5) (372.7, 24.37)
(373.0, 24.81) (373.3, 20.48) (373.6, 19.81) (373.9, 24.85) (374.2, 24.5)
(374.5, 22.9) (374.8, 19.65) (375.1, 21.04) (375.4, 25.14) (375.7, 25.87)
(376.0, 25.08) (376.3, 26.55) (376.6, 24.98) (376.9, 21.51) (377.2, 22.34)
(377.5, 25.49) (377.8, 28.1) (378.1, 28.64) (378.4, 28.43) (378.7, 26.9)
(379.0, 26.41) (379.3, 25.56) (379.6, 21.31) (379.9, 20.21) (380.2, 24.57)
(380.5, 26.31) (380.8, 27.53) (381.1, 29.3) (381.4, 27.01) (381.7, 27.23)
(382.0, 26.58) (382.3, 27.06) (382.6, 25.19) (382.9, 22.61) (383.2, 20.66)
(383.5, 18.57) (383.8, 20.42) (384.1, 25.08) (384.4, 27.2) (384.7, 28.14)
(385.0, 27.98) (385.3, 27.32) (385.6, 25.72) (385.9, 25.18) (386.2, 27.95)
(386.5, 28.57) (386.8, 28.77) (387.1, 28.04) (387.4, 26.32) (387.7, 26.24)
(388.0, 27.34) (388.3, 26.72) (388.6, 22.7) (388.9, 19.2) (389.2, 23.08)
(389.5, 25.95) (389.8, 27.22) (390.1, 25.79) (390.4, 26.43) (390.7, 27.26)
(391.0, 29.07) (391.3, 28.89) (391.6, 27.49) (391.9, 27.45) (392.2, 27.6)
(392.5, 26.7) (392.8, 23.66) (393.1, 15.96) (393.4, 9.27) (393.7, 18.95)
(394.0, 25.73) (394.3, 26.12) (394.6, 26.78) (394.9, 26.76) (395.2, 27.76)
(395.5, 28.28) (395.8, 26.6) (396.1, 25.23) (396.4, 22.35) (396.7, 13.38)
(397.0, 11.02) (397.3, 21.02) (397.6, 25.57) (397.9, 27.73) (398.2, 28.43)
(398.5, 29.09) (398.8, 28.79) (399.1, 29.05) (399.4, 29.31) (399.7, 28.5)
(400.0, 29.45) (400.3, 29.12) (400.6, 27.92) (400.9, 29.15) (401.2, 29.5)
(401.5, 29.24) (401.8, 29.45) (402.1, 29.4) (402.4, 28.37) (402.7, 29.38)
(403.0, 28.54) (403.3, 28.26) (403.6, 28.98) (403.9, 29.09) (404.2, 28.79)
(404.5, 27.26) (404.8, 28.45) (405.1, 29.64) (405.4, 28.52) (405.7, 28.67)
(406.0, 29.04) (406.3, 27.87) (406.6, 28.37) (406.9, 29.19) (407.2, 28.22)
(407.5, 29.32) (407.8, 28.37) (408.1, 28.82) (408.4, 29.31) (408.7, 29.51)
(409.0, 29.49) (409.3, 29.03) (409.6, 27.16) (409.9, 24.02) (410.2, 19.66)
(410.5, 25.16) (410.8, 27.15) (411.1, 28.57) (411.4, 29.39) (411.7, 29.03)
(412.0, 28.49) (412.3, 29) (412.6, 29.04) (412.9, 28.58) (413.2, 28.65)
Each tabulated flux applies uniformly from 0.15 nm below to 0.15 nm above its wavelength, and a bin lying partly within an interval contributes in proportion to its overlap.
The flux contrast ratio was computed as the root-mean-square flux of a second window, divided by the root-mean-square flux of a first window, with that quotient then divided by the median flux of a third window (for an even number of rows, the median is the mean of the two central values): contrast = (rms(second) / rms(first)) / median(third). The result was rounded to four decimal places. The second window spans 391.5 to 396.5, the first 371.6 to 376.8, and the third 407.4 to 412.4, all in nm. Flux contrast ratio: 0.0366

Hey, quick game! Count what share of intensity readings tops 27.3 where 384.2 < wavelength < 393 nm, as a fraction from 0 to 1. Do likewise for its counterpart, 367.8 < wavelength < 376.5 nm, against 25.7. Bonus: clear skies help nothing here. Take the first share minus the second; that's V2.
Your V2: 0.38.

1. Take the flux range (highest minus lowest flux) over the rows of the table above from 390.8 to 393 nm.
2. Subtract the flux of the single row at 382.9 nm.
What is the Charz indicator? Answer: -17.2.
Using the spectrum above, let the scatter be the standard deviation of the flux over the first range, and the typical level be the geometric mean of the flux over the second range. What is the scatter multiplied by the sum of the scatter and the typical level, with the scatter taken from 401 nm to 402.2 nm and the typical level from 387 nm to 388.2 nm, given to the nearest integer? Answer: 3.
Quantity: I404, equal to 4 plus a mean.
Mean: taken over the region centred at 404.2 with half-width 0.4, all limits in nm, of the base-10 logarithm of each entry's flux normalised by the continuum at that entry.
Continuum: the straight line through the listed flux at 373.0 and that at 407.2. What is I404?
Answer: 4.01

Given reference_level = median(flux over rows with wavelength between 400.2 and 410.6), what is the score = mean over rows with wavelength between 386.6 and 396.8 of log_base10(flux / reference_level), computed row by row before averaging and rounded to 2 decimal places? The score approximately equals -0.07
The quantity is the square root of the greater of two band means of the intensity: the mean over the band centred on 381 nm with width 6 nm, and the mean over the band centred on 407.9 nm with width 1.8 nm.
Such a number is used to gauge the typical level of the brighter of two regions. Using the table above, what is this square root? 5.38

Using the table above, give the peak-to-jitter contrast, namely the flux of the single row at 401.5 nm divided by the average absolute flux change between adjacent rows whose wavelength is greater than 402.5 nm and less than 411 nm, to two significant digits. 25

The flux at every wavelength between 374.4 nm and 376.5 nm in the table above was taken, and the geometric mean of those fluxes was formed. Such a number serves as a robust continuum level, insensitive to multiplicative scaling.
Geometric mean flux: 23.6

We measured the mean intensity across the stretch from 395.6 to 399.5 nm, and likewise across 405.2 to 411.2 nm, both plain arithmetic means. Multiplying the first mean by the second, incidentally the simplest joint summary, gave 678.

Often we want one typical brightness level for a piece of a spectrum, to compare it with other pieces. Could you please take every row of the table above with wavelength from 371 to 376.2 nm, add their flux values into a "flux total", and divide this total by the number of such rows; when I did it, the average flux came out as 23.3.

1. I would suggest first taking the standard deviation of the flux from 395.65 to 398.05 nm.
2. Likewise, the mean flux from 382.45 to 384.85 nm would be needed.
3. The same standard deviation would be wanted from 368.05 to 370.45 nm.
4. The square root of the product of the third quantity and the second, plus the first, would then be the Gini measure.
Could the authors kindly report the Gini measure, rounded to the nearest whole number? 10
